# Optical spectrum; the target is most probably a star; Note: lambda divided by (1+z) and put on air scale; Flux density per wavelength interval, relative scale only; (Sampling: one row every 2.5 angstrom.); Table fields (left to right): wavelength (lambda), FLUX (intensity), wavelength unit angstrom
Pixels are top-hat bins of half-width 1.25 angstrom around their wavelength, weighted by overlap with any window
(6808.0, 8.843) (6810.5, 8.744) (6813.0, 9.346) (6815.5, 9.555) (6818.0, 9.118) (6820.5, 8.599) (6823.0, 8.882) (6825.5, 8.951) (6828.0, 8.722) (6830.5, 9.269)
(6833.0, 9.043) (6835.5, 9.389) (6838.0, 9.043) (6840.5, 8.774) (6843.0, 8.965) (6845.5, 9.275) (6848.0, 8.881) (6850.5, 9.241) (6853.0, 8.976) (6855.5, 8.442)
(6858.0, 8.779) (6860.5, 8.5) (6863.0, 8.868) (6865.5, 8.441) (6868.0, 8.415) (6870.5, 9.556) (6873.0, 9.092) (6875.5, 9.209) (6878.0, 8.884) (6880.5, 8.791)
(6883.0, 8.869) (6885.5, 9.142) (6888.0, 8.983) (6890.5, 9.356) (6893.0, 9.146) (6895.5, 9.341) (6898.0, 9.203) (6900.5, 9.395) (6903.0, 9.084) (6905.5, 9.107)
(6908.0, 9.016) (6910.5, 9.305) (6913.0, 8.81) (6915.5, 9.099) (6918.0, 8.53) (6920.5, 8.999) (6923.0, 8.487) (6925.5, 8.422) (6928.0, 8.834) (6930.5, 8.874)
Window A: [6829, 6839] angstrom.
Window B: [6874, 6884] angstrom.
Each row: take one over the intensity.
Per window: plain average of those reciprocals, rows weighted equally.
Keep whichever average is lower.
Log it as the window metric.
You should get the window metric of 0.109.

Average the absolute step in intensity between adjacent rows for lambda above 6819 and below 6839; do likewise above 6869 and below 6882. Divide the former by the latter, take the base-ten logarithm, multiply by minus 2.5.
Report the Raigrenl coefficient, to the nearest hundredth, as -0.17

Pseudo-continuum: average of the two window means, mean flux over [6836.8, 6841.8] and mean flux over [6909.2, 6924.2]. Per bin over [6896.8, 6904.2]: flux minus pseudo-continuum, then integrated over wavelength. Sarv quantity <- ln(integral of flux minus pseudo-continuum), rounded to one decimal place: 0.9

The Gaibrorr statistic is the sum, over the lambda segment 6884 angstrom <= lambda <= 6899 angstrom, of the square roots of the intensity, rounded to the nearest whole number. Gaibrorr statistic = 18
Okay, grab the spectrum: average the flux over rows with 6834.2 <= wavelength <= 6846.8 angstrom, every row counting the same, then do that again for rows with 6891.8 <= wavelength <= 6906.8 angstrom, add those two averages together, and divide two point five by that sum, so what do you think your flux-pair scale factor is 0.1366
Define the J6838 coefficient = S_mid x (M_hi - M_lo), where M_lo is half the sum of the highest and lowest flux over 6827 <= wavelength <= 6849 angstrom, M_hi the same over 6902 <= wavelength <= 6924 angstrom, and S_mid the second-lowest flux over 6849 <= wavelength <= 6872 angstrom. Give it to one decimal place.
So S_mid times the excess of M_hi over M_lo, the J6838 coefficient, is -1.3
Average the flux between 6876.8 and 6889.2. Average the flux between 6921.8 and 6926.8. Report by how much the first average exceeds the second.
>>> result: 0.5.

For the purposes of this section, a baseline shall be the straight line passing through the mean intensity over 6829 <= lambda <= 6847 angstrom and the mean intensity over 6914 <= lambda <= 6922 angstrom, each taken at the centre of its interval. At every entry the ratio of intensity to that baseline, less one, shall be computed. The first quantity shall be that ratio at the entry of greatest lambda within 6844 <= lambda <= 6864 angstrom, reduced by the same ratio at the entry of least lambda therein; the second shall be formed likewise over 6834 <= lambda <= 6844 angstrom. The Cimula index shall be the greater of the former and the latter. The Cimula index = -0.04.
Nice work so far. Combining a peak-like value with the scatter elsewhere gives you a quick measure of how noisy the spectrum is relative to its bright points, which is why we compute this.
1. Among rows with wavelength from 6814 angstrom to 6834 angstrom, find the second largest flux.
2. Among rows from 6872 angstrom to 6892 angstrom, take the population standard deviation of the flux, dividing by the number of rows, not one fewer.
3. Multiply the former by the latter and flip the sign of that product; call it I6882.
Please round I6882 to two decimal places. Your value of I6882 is -1.67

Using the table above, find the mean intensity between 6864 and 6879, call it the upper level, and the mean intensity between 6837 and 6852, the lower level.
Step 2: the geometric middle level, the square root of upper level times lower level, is 8.98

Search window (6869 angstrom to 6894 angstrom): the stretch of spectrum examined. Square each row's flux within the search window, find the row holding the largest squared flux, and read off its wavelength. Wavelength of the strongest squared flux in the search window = 6870.5 angstrom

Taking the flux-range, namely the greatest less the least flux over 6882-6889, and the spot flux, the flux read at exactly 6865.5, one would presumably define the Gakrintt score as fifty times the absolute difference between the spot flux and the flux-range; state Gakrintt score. 408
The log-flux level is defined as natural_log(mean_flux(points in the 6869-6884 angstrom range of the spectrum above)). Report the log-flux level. 2.20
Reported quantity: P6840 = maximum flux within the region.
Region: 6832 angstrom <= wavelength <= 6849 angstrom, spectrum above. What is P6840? 9.389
